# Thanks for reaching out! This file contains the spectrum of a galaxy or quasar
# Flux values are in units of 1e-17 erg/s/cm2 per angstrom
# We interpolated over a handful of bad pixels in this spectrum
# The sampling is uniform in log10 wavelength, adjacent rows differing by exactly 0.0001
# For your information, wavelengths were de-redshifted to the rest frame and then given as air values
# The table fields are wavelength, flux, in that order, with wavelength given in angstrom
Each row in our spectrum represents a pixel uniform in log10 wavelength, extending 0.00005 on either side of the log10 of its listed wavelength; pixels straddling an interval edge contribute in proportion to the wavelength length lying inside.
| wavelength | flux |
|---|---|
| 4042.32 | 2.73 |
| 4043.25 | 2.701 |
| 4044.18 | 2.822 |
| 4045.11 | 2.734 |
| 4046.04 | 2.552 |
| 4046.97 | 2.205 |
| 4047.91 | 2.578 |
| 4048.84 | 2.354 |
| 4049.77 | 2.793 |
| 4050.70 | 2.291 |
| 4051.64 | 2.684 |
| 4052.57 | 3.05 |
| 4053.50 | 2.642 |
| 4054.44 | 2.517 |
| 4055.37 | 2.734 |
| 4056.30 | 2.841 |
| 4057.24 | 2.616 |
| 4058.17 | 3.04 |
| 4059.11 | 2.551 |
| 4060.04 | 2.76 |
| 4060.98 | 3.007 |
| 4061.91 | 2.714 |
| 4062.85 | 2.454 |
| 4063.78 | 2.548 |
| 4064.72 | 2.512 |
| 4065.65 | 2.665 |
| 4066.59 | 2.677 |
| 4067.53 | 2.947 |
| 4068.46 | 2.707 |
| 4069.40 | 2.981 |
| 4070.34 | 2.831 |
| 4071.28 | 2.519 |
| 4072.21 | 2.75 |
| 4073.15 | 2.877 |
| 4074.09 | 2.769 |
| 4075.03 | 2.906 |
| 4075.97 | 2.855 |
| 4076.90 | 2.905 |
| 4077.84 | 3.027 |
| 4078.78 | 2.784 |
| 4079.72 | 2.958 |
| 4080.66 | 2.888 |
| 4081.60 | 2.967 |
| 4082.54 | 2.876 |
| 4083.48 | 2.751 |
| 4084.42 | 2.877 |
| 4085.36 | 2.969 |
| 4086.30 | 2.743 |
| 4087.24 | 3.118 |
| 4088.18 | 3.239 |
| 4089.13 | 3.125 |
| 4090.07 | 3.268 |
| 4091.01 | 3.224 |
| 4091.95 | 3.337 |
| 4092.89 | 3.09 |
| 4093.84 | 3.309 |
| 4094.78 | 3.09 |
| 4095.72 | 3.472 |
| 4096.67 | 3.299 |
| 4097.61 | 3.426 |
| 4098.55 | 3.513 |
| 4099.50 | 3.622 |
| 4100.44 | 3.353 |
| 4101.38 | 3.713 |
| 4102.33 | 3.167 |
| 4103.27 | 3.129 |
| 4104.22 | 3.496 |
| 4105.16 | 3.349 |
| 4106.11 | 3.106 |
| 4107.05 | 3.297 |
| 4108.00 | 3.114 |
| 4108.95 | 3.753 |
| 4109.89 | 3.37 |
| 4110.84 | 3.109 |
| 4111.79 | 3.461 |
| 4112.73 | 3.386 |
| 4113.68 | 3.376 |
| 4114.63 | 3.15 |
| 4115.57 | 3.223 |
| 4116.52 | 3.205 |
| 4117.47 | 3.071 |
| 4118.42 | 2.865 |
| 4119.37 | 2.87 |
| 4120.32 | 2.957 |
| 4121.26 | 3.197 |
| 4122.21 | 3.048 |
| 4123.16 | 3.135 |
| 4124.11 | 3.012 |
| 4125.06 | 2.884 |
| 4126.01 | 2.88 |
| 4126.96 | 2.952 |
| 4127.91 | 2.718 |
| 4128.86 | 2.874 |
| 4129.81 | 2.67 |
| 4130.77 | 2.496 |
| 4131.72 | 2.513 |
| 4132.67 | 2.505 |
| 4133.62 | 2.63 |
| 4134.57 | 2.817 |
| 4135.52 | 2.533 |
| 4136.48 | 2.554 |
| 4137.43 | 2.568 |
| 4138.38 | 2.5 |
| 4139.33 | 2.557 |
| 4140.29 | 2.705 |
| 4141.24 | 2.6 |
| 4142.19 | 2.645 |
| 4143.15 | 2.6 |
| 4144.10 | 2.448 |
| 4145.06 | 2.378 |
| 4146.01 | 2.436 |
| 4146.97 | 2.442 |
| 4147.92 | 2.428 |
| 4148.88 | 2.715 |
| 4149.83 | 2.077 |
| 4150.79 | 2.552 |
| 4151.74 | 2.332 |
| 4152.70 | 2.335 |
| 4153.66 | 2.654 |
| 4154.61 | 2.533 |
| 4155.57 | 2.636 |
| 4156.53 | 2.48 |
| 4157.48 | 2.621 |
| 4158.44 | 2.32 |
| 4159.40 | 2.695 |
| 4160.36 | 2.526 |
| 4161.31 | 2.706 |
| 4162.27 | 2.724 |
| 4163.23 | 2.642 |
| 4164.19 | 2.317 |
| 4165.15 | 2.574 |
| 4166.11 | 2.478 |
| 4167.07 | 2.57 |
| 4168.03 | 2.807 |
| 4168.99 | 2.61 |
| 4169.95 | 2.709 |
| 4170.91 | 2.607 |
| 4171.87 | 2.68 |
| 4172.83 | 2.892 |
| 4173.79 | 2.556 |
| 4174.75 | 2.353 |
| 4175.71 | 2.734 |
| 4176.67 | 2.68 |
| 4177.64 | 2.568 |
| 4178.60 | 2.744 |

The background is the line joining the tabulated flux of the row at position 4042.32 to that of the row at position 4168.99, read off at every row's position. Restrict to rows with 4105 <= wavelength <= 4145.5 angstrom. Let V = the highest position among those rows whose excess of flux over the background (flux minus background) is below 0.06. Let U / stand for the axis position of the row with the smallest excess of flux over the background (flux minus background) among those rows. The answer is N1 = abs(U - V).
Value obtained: 0.0 angstrom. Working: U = 4145.06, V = 4145.06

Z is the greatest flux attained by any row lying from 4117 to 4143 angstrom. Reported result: 3.197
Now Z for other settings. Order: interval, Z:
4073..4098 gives 3.472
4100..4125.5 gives 3.753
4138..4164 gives 2.724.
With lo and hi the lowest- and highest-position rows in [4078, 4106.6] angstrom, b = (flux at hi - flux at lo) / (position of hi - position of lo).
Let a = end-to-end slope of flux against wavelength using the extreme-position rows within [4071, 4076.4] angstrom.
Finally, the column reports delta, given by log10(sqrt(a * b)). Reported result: -1.54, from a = 0.07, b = 0.012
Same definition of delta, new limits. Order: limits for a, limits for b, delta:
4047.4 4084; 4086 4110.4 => -1.94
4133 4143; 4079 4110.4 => -2.31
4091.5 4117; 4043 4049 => -1.74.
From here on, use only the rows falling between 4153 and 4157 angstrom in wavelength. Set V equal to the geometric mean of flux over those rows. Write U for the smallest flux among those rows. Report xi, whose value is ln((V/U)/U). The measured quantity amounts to -0.87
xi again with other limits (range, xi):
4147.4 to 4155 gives -0.57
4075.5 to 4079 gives -0.99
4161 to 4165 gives -0.73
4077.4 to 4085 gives -0.96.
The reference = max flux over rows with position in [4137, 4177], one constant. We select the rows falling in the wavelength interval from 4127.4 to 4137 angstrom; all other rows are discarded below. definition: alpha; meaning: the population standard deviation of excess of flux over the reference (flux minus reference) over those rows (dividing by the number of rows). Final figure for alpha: 0.13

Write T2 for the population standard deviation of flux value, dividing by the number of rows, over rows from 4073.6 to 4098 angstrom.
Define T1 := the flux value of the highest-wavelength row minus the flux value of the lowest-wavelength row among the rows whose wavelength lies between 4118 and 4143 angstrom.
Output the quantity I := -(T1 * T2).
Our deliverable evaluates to 0.05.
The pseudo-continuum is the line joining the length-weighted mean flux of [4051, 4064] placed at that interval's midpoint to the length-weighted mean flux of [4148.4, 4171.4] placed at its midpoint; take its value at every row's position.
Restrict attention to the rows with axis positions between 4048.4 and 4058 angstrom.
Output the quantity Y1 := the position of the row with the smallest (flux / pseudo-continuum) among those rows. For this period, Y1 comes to 4050.70 angstrom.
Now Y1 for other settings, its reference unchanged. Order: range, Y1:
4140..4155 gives 4149.83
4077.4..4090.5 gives 4086.30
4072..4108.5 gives 4072.21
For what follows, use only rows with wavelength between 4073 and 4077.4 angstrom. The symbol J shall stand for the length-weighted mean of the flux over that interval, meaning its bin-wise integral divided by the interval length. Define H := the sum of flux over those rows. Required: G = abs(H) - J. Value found 11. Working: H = 14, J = 2.86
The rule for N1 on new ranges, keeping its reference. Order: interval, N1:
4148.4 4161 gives 10.5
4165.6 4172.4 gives 4.8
